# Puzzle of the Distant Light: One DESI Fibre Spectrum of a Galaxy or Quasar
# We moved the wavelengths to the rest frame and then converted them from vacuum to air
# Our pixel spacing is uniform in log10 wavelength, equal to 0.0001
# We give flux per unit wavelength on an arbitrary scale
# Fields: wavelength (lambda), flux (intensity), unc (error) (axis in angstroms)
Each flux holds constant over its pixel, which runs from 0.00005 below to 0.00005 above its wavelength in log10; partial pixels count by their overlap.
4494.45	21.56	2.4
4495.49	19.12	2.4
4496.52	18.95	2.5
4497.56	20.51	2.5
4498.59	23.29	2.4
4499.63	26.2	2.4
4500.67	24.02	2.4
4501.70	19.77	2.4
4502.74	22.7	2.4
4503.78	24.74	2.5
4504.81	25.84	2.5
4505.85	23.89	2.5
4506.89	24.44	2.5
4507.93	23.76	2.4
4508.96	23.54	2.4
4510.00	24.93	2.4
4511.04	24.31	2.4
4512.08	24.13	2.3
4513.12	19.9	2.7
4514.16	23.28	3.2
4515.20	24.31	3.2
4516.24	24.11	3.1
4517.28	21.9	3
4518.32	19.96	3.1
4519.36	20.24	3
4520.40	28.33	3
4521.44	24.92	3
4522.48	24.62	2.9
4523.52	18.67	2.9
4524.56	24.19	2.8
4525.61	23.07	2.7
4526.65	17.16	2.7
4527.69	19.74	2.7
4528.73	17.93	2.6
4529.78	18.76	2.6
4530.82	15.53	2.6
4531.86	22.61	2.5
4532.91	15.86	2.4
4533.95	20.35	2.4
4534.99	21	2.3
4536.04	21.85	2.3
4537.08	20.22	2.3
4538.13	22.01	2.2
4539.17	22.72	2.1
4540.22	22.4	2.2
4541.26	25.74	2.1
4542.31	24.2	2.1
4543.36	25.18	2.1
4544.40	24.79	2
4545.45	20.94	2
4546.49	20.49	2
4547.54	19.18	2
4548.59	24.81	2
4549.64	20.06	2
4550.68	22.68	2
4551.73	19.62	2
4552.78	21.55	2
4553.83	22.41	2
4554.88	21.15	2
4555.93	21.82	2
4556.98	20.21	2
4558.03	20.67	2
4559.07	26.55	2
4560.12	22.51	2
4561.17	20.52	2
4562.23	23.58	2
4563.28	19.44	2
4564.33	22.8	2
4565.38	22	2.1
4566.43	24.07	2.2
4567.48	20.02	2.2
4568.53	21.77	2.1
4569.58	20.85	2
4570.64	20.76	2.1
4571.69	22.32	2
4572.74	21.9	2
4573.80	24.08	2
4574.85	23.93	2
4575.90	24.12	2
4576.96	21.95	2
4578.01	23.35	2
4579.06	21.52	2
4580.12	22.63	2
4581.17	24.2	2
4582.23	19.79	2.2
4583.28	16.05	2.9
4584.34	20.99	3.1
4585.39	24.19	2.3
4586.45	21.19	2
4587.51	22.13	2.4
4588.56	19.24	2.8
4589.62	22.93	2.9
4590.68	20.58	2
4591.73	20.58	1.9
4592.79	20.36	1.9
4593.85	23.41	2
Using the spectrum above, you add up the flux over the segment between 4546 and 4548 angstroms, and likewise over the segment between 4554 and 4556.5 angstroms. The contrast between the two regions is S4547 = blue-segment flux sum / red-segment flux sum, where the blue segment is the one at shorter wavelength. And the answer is 0.92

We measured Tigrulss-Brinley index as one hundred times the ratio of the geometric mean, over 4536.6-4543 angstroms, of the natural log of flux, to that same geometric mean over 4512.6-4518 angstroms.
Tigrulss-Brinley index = 100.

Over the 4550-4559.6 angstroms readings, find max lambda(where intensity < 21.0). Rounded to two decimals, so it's 4558.03 angstroms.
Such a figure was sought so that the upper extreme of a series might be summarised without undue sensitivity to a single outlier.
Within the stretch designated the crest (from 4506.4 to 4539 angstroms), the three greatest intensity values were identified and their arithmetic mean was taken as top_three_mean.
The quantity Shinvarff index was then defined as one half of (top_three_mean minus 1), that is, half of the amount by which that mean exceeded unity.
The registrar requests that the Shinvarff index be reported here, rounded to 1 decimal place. 12.5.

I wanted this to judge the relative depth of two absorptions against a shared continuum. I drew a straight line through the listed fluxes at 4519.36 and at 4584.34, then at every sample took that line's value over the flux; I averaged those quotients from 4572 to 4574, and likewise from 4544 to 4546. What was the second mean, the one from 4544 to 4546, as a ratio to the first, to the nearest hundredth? 0.99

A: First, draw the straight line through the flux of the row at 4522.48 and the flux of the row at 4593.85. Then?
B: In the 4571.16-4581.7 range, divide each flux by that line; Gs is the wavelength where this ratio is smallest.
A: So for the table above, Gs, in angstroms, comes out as 4579.06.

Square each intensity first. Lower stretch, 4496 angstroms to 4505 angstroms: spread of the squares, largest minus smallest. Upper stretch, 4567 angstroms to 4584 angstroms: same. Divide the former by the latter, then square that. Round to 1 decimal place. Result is 1.0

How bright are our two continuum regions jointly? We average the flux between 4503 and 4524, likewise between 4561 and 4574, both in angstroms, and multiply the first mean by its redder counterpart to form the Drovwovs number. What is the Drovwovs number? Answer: 513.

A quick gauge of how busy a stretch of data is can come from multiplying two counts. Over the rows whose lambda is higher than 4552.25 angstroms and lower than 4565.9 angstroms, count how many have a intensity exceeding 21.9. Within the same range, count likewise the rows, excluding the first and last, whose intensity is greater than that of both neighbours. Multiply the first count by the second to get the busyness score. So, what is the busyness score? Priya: 30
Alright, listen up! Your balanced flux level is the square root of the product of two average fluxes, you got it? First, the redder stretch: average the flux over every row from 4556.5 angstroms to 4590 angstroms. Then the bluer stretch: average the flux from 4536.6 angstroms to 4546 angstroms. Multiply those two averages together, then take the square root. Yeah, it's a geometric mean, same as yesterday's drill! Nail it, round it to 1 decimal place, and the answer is 22.5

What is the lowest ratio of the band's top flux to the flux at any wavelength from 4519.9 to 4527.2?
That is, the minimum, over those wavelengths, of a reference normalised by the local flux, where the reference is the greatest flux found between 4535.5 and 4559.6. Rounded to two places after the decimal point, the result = 0.94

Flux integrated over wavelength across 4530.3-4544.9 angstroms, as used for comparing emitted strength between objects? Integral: 318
